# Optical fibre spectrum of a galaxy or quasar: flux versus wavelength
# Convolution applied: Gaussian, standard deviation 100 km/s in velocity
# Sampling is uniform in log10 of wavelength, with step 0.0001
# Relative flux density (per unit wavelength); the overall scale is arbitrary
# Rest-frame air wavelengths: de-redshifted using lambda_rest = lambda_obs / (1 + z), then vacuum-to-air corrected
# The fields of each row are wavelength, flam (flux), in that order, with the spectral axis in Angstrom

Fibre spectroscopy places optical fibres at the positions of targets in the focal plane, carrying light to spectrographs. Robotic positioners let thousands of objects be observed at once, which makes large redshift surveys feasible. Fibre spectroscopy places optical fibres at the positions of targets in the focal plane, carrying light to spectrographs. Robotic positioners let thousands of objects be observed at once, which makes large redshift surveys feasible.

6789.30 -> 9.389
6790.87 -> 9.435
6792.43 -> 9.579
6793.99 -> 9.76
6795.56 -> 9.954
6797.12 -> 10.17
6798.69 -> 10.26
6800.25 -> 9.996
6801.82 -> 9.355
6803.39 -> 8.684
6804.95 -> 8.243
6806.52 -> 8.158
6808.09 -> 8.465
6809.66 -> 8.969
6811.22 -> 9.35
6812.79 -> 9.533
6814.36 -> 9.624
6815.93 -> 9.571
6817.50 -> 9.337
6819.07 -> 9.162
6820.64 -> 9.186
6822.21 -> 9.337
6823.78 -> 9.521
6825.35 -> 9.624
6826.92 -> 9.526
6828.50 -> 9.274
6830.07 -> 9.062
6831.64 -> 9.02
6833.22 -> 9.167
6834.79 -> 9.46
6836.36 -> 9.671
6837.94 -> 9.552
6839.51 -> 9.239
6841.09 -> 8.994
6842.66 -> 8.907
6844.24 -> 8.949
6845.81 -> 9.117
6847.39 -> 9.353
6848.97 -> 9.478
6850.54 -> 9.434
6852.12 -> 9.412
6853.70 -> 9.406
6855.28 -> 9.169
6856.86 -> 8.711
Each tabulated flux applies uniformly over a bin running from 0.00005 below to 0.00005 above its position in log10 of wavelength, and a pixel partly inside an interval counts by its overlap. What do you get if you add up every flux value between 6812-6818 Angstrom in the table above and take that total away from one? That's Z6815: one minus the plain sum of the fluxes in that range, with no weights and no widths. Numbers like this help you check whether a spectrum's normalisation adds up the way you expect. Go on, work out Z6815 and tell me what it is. -37.1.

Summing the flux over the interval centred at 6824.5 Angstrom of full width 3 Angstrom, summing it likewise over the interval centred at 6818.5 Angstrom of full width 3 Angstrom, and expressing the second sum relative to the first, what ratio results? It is 0.97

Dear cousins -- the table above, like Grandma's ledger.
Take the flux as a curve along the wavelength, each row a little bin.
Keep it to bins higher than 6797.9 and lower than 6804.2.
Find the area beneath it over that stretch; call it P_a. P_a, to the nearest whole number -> 60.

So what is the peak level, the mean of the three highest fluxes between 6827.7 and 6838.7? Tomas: 9.6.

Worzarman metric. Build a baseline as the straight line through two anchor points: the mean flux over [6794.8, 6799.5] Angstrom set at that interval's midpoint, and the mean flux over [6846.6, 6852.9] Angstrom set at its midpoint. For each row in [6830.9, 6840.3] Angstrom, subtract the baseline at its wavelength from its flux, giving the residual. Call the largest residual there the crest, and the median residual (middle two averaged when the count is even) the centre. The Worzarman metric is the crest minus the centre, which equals 0.31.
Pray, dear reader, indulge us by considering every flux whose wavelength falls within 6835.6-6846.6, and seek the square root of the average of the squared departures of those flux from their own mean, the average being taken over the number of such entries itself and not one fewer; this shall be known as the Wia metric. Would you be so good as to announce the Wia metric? 0.28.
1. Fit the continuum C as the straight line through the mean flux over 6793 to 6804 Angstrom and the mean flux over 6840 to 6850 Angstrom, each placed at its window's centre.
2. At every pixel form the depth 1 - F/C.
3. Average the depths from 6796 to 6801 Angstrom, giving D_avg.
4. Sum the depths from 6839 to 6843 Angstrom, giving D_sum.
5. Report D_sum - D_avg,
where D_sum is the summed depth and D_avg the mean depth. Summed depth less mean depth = 0.09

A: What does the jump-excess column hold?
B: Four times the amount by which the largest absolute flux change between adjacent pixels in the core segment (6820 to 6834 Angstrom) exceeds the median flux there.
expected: -36.1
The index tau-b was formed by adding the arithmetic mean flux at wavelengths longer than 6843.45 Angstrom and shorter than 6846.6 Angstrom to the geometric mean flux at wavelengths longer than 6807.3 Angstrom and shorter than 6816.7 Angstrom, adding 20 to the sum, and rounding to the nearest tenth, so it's 38.3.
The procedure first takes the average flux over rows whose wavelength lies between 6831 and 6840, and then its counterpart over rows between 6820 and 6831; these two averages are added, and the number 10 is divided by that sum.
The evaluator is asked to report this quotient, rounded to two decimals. 0.53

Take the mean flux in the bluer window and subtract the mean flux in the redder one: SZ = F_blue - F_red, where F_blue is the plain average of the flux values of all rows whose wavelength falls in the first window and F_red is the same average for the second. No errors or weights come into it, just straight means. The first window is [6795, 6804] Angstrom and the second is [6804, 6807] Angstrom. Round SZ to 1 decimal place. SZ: 1.5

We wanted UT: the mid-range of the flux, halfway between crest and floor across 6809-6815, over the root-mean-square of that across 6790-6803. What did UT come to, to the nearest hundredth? 0.95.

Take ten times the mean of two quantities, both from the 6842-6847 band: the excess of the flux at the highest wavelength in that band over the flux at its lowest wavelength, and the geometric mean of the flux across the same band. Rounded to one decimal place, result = 46.0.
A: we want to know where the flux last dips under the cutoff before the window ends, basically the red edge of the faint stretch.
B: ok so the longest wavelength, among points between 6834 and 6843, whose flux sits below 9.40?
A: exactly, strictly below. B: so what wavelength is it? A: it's 6842.66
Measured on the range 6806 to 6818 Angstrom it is 6817.50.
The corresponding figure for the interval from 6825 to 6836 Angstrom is 6833.22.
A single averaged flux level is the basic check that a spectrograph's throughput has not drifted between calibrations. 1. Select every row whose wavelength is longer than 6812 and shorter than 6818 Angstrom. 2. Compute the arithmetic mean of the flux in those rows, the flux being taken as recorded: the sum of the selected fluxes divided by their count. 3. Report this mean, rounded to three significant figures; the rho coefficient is 9.52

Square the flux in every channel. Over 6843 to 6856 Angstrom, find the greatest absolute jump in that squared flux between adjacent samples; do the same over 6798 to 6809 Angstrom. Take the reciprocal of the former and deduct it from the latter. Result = 12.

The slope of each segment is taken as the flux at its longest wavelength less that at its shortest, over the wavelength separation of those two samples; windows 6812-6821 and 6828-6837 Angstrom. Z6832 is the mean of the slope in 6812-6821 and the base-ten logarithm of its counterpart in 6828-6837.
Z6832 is -0.67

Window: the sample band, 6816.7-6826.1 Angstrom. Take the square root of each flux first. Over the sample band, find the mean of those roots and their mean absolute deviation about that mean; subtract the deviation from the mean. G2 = 3.04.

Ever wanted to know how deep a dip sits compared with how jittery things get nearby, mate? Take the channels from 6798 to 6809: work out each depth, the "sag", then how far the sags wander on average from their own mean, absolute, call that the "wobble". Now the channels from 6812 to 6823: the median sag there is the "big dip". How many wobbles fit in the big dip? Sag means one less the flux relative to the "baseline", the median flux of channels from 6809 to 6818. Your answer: 0.14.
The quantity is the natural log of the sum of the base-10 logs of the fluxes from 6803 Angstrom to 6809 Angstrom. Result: 1.307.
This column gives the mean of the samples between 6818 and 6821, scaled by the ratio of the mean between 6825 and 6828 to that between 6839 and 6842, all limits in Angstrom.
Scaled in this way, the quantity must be 9.6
